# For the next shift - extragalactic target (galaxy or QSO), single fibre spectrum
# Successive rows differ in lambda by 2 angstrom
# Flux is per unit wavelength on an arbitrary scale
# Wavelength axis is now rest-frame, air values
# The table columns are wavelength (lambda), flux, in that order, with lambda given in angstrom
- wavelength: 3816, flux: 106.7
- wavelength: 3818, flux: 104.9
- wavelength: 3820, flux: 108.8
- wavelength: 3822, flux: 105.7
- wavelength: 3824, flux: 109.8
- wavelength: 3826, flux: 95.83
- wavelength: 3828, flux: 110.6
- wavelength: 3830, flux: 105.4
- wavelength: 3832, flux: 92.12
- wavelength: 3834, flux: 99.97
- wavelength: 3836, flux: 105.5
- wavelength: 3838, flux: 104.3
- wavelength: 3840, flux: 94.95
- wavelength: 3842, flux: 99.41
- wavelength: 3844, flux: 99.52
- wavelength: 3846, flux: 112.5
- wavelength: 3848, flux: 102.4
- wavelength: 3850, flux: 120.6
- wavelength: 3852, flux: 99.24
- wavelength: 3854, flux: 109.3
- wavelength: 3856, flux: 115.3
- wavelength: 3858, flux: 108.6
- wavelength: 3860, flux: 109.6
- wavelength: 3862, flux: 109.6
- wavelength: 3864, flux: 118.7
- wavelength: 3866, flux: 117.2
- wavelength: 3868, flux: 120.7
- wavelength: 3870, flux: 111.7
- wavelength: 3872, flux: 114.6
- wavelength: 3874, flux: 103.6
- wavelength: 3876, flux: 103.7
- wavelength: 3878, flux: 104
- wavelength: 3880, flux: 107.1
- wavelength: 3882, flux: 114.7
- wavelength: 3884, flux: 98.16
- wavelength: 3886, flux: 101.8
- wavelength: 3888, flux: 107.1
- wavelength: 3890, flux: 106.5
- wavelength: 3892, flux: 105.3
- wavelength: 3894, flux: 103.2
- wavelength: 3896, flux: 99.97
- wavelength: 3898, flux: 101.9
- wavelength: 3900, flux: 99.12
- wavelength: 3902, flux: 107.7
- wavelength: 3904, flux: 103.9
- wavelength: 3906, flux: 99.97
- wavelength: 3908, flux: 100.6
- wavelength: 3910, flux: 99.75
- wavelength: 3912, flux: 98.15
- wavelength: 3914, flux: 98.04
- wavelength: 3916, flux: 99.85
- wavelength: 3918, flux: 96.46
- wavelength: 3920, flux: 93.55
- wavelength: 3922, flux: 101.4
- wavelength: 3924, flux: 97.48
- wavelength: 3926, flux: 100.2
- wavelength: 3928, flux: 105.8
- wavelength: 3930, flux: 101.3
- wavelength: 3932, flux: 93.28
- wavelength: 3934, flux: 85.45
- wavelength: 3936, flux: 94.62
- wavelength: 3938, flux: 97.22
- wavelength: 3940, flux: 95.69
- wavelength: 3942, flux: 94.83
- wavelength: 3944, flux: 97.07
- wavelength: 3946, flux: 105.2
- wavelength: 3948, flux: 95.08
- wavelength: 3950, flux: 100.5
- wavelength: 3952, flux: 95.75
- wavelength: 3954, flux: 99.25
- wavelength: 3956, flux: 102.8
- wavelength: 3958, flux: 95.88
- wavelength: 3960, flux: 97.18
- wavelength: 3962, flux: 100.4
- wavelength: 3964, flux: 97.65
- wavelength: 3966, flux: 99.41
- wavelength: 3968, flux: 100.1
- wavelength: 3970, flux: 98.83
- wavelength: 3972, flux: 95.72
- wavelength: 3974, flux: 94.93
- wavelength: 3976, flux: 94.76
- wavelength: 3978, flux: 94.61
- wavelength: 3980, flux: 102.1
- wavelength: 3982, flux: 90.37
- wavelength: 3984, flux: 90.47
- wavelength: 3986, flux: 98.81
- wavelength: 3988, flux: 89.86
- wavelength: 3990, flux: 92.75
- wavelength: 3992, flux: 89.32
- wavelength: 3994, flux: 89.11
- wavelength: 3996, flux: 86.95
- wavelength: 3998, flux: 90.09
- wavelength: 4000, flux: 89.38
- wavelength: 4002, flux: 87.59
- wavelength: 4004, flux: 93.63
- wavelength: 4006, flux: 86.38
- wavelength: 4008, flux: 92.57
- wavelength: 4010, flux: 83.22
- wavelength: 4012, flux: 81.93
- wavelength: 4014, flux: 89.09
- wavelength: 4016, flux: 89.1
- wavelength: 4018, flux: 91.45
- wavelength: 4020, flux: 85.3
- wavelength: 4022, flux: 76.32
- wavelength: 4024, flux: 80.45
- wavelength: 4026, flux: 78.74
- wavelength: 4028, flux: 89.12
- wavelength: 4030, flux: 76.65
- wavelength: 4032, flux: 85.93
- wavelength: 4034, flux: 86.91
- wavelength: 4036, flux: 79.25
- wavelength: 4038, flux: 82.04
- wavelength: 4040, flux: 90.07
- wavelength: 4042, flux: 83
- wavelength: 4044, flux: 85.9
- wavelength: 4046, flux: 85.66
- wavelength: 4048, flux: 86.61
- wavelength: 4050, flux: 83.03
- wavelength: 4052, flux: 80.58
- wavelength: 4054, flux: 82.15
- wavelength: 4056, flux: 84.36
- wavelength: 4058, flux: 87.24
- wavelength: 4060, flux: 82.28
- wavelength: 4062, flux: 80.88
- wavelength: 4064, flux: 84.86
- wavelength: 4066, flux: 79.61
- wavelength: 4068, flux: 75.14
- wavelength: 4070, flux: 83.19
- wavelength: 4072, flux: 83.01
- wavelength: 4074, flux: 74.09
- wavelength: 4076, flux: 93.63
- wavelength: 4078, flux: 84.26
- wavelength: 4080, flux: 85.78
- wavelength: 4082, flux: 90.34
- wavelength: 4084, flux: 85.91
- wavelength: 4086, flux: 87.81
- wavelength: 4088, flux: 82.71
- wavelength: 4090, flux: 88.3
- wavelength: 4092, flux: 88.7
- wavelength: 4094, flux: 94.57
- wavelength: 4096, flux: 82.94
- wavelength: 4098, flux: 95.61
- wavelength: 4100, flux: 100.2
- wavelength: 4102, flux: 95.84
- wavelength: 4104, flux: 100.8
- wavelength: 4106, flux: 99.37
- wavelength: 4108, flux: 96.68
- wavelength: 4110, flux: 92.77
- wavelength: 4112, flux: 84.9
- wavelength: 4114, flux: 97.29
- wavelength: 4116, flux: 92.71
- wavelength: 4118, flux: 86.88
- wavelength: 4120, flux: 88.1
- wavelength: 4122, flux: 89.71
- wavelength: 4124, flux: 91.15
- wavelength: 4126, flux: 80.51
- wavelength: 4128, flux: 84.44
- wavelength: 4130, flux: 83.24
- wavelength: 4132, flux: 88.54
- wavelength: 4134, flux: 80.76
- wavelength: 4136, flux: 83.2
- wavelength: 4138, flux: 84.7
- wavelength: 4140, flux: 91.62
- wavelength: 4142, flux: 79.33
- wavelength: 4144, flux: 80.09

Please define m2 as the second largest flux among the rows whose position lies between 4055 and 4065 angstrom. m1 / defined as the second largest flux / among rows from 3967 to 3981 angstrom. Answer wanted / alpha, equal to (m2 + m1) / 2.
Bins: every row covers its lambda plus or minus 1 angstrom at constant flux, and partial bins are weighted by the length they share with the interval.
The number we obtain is 92.5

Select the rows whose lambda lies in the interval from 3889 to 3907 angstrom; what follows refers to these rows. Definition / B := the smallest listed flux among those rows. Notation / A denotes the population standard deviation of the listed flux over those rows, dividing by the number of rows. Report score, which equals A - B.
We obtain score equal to -96.2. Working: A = 2.9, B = 99.12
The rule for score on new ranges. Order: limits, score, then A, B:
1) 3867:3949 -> -79.0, 6.4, 85.45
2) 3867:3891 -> -92.0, 6.2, 98.16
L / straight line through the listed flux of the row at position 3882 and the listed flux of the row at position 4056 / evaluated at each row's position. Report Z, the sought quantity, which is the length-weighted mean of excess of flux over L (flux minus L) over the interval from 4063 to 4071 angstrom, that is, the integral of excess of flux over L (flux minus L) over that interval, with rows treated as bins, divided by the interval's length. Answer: -2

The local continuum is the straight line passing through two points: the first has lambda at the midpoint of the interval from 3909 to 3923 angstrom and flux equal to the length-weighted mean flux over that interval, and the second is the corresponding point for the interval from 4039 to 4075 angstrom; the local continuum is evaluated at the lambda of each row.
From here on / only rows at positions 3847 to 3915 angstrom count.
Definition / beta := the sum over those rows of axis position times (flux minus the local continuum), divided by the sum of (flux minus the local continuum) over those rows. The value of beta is 3872.7 angstrom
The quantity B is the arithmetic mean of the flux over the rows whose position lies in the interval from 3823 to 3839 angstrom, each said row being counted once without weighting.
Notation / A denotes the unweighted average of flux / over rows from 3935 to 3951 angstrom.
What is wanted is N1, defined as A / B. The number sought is 0.95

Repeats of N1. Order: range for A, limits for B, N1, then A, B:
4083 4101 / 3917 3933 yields 0.91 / 90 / 98.7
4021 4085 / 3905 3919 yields 0.84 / 83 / 99.0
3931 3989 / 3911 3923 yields 0.99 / 96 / 97.9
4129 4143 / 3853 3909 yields 0.79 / 84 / 107.3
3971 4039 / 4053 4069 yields 1.08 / 88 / 82.1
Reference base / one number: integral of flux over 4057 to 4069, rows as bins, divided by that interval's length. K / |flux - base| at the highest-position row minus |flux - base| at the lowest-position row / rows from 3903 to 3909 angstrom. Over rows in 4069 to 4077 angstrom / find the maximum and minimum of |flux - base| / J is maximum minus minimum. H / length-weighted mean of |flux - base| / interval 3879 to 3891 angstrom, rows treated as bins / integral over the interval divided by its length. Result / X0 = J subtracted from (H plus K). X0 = 10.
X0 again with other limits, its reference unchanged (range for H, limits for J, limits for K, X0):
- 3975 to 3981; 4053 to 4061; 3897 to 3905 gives 12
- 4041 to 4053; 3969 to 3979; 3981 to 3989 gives -2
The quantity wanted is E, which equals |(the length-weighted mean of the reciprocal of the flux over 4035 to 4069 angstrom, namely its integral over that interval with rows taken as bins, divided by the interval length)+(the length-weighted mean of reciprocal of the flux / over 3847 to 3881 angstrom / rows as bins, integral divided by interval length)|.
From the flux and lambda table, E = 0.0211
